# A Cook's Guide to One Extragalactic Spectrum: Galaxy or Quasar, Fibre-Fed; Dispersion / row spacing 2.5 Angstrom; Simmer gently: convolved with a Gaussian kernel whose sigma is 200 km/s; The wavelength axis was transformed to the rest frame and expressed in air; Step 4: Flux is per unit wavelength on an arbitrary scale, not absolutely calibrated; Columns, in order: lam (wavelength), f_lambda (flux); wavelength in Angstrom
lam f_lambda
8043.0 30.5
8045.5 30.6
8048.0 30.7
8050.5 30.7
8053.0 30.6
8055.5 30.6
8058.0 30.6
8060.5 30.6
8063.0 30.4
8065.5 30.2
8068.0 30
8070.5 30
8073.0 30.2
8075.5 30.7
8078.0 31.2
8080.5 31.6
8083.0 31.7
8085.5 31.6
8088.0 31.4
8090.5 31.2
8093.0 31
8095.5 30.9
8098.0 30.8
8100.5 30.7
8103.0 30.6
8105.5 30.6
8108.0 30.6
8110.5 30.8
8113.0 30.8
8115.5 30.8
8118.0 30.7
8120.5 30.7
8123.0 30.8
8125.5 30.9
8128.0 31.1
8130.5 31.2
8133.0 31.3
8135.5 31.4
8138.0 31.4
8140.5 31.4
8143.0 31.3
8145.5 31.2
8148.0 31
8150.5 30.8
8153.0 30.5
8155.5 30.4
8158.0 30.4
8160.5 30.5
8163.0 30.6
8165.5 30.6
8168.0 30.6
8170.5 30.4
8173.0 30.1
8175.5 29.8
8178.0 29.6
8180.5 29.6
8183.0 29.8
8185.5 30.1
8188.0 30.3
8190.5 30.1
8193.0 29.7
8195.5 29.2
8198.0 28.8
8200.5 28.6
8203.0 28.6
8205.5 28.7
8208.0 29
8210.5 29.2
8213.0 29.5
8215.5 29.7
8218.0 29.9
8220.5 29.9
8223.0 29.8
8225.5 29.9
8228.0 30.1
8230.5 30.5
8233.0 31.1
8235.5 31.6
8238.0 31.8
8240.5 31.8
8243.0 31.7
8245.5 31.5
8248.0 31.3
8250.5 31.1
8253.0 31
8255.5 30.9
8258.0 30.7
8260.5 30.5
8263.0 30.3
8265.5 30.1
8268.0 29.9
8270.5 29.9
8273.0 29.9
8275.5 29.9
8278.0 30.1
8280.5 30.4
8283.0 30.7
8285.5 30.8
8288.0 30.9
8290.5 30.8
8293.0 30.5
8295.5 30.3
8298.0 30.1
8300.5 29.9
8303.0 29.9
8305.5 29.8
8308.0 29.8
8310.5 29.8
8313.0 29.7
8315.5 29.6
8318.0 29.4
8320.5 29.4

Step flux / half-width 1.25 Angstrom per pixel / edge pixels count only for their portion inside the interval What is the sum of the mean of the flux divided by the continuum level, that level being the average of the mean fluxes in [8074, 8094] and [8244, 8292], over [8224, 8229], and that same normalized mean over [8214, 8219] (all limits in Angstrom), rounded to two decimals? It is 1.93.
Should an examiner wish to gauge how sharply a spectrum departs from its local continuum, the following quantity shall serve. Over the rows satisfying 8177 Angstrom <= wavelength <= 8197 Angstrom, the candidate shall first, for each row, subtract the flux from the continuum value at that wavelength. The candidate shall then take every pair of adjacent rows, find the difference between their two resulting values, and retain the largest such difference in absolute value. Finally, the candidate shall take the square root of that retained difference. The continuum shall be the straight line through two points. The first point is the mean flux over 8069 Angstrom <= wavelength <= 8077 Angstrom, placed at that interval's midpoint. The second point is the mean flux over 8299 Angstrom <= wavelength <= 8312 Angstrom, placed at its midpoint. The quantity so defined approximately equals 0.70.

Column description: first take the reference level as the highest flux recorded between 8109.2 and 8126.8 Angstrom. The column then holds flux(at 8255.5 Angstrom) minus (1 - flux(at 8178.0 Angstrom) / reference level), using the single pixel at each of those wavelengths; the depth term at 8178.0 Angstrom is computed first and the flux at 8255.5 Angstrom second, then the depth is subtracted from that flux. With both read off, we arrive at 30.9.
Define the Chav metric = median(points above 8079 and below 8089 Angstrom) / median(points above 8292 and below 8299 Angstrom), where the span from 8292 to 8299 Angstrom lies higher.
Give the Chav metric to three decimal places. 1.043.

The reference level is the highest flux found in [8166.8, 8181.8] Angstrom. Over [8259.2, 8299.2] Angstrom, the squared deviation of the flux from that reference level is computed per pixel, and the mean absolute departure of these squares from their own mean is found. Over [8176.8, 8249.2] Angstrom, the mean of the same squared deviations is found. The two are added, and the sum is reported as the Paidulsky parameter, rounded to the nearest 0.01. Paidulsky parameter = 1.42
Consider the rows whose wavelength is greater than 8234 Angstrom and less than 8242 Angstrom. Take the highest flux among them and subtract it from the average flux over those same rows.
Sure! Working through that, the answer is -0.1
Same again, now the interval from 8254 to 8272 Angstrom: -0.6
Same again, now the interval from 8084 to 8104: -0.6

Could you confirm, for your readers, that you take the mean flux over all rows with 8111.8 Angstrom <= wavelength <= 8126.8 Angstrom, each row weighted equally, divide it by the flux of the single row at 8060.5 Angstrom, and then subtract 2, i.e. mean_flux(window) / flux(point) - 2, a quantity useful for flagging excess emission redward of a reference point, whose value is -0.99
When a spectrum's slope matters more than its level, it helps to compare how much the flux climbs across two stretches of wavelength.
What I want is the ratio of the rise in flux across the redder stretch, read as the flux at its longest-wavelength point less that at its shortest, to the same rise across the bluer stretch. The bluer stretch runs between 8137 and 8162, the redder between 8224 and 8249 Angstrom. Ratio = -1.6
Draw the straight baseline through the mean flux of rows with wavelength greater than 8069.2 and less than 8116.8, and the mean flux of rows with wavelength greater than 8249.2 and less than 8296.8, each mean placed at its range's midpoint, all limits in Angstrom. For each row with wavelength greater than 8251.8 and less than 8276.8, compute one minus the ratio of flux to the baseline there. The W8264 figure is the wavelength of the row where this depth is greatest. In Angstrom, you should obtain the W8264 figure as 8268.0 Angstrom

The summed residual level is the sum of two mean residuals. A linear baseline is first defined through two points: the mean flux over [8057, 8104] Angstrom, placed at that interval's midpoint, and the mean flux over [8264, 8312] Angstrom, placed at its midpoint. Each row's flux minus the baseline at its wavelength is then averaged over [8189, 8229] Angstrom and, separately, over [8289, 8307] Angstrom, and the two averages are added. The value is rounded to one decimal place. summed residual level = -1.0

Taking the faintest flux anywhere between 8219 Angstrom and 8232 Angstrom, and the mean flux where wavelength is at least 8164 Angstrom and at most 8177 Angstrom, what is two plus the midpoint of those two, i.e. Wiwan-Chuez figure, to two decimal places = 32.05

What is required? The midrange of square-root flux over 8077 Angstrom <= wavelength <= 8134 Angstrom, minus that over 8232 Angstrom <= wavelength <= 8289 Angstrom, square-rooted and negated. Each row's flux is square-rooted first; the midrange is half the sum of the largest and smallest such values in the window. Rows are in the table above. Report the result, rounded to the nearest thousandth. -0.165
